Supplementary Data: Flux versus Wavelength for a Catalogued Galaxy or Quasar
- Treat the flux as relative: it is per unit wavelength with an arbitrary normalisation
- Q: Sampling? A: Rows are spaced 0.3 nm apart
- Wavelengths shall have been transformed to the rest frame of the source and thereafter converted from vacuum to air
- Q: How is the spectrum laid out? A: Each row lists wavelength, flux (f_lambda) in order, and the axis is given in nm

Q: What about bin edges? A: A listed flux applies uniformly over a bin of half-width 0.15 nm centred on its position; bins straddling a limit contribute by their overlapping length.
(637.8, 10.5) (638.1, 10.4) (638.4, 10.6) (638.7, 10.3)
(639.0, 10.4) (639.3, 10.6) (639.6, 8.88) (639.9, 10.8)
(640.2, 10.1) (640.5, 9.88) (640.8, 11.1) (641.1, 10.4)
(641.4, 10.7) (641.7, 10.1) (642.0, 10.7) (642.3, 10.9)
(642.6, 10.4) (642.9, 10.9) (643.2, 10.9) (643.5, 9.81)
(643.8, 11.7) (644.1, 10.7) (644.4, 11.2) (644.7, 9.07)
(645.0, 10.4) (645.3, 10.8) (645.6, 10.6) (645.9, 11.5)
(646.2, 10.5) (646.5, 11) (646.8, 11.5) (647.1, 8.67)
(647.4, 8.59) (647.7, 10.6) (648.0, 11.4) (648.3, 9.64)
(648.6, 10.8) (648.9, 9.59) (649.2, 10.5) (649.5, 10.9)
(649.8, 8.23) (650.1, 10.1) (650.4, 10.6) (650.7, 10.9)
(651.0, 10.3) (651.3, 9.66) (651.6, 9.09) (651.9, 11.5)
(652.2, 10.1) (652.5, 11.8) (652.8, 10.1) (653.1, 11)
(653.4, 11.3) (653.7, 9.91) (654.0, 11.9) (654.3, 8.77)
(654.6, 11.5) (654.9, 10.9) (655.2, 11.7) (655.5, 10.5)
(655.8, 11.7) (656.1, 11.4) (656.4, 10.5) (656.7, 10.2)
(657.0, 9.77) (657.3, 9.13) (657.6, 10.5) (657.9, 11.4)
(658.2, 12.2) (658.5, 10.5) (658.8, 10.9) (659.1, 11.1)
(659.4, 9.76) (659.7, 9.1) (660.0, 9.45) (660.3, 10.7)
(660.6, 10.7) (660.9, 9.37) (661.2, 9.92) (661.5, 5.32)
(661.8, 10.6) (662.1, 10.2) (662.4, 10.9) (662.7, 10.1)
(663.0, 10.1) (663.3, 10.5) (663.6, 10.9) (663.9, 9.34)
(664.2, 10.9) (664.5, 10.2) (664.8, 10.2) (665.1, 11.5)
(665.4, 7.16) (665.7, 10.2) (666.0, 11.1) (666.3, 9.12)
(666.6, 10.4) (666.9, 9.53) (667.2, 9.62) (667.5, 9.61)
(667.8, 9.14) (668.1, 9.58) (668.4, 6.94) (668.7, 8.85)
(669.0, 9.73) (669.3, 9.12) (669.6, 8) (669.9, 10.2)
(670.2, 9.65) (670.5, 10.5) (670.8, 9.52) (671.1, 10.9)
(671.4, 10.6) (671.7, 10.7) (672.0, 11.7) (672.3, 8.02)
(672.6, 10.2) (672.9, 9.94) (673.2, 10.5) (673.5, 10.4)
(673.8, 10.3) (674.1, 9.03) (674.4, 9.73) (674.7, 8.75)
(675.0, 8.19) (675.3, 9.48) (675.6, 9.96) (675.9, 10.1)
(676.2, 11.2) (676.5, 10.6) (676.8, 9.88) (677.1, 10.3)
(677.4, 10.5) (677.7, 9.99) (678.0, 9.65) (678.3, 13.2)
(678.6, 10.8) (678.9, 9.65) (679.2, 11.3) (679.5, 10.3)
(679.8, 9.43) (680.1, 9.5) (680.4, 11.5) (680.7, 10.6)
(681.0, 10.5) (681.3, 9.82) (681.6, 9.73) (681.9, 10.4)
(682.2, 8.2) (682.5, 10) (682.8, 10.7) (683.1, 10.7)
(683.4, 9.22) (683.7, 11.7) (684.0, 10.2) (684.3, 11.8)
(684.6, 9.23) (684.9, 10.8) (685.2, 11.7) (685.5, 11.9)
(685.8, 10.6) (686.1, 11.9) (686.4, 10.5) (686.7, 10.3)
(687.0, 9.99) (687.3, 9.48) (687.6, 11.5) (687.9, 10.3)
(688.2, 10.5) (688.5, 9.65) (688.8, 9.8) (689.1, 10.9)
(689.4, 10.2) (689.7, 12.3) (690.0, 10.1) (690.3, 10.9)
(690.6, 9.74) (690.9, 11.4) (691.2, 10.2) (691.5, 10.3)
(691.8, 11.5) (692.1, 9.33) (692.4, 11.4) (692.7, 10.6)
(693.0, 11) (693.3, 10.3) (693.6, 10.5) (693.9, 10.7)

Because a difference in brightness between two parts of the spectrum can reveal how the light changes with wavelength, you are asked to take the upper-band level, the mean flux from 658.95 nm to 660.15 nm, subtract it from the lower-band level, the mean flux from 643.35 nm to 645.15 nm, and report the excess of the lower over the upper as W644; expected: 0.6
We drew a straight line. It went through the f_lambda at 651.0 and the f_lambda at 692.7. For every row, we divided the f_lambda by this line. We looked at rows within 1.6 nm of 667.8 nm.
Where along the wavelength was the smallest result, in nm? 668.4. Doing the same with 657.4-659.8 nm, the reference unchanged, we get 659.7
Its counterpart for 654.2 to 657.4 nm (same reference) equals 654.3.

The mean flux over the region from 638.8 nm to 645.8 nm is 10.5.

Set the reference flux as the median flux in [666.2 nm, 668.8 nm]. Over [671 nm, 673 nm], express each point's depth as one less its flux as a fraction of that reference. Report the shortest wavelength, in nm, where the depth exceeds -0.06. 672.3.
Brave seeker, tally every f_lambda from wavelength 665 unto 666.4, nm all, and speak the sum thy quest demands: 49.08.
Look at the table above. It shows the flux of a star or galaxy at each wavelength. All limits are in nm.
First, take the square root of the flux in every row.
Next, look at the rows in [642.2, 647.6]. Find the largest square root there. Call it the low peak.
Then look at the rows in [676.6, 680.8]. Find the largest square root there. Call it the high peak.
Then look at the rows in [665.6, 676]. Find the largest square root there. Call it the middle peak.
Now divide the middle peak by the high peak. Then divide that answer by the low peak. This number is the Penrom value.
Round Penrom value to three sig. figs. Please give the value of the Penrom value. 0.275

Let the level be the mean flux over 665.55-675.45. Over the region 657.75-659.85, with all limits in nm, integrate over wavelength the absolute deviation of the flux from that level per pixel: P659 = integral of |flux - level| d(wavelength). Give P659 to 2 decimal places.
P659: 2.52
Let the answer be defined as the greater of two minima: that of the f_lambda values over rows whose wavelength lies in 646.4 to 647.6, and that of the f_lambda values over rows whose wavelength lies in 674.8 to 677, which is 8.6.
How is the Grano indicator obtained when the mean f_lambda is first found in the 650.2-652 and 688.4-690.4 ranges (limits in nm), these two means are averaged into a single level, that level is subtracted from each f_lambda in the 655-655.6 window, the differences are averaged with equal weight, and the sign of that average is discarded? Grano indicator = 0.7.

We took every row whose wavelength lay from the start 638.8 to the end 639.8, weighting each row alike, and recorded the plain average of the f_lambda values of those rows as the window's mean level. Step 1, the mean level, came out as 10.0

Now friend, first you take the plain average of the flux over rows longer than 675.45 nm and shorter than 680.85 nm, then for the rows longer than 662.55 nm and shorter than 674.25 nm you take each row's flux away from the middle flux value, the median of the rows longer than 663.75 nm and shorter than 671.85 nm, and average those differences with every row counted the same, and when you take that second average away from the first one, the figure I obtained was 10.7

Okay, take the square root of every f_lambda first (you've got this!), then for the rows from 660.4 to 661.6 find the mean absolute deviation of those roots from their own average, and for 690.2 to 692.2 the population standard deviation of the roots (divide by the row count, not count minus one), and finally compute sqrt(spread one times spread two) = 0.19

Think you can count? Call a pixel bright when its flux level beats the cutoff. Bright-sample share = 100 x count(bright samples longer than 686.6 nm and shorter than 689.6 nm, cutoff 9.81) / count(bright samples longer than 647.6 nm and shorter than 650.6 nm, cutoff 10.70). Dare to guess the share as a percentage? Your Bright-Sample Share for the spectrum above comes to 233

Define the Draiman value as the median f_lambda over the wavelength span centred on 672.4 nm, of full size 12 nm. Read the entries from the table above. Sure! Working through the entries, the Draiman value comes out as 9.9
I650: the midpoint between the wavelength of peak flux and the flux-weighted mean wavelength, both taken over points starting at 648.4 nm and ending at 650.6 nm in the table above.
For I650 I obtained 649.50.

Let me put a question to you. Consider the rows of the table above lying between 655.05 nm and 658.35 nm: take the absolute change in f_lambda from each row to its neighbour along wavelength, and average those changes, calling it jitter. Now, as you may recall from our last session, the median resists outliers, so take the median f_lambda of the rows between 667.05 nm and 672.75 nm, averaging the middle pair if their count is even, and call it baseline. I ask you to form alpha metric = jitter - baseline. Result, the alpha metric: -8.8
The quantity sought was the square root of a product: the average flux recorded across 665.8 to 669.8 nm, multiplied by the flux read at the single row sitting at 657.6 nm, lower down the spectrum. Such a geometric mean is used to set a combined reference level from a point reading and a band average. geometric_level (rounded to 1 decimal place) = 9.9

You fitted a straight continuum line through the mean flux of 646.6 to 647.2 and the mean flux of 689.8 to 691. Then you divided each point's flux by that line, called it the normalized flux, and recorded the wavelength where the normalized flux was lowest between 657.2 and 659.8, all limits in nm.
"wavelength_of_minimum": 659.7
